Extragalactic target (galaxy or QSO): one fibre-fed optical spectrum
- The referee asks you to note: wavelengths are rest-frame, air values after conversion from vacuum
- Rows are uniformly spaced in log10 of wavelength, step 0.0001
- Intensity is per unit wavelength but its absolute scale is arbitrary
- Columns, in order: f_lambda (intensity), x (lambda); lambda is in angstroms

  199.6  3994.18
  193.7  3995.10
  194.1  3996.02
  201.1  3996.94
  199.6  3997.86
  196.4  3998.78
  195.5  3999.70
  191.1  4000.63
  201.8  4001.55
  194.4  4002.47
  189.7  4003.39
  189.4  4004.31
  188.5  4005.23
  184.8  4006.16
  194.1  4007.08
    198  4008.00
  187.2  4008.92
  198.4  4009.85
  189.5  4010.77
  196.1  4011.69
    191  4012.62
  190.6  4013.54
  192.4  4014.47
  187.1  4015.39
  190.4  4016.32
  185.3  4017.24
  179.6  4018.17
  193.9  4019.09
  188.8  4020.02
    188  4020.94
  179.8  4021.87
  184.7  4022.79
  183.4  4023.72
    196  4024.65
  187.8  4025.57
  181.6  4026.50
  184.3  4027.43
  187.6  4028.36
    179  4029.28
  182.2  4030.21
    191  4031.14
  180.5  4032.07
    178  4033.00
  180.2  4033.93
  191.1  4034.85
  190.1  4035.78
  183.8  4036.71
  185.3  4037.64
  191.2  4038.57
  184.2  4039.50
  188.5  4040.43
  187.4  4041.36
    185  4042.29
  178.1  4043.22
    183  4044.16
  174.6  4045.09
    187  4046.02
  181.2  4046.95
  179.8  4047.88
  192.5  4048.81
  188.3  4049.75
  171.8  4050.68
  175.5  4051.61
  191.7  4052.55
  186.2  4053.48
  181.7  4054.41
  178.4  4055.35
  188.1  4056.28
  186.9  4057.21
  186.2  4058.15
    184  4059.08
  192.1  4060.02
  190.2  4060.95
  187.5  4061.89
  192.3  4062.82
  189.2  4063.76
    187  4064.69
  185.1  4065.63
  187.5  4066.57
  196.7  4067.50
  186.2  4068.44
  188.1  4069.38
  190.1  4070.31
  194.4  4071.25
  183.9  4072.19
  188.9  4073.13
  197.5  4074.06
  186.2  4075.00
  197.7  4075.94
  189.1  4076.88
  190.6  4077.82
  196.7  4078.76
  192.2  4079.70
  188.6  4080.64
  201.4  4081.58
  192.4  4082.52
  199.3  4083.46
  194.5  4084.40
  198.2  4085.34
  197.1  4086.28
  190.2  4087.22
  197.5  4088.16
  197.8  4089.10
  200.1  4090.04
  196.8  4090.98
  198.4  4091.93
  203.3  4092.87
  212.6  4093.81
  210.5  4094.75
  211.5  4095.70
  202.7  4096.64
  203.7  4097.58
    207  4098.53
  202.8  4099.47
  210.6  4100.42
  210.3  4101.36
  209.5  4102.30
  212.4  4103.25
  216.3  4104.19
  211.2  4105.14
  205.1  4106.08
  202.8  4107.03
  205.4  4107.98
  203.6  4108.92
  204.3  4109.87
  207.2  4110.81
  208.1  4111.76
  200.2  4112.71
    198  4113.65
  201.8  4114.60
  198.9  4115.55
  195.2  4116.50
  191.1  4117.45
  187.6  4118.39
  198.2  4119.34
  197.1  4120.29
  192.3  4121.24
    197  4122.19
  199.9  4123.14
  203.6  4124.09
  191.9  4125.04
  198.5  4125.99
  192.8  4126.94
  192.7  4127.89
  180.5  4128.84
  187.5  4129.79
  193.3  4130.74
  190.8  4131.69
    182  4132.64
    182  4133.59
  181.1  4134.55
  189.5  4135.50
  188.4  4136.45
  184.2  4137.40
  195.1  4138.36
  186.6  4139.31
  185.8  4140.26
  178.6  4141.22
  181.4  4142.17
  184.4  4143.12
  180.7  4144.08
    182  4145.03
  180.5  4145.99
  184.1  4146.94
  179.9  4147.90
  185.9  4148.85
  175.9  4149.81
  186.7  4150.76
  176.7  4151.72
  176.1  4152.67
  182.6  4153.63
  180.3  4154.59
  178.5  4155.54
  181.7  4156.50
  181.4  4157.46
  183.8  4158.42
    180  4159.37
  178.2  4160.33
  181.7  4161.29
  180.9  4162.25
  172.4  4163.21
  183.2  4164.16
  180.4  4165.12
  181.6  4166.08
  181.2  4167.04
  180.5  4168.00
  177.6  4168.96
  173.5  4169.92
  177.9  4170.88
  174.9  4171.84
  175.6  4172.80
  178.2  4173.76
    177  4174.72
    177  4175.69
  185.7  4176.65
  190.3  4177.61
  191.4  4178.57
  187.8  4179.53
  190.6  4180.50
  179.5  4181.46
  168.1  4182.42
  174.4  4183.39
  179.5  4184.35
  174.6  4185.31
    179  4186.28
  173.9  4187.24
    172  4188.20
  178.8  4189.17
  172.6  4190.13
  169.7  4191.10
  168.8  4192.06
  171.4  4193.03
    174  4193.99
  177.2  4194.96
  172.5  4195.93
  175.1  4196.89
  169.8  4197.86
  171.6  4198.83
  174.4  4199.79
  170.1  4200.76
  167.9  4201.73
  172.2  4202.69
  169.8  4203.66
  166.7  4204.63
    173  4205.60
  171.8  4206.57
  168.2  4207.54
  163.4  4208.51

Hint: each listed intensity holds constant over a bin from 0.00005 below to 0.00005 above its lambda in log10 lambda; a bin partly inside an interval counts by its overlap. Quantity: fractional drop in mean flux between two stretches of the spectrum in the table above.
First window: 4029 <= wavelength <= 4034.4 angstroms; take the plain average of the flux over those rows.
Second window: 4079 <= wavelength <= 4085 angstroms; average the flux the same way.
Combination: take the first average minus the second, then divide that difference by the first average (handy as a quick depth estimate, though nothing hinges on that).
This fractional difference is -0.071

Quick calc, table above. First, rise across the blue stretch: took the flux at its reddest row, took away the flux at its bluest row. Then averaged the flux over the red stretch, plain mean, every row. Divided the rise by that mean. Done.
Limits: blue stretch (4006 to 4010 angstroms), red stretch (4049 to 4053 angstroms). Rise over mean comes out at 0.075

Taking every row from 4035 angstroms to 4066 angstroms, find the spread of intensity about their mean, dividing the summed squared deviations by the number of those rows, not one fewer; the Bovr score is 5.2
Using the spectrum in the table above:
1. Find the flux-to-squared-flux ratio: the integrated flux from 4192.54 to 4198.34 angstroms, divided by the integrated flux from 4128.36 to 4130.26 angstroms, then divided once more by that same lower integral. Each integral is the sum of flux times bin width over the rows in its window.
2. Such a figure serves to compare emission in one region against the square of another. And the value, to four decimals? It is 0.0082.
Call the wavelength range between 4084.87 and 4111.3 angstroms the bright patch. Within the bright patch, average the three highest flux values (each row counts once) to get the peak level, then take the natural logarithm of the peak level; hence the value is 5.36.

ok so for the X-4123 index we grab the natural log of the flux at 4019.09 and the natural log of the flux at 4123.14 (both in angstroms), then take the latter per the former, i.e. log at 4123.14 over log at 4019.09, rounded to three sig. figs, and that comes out 1.01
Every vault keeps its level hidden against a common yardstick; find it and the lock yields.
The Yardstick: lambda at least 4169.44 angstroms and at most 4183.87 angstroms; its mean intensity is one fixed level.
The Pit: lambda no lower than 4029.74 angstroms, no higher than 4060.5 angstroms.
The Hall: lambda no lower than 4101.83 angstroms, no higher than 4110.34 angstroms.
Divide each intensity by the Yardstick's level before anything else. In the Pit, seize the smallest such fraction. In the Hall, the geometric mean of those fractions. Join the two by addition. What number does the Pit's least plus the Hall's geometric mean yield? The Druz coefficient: 2.11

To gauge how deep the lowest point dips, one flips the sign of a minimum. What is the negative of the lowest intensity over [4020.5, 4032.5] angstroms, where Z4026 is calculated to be -179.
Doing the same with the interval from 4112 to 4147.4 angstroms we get -179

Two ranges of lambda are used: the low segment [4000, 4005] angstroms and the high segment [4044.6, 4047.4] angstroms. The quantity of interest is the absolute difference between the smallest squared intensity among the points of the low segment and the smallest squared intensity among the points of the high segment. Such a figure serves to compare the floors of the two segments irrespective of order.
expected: 5387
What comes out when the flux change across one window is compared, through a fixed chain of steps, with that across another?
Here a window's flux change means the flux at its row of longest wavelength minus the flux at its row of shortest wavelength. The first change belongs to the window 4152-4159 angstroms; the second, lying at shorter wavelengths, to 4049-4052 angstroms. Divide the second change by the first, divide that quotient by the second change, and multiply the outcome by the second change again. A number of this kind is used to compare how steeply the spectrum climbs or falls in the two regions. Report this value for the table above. -1.7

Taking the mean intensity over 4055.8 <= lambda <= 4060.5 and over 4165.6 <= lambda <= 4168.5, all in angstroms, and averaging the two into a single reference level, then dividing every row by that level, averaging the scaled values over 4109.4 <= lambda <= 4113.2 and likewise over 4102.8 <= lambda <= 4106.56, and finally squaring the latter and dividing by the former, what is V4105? 1.18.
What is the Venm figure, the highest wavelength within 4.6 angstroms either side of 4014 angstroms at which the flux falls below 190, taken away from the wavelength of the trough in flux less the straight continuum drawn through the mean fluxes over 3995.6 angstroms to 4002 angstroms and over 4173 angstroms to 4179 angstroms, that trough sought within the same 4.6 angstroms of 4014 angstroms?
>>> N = 0.0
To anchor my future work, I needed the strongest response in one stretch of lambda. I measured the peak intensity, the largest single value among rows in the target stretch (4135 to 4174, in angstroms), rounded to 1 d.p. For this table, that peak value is 195.1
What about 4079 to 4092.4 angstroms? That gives 201.4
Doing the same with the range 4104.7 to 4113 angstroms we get 211.2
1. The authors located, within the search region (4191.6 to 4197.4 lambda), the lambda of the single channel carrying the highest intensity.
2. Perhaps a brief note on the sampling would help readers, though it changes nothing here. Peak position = 4194.96 angstroms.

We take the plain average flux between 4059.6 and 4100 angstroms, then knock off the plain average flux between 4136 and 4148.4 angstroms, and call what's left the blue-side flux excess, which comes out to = 11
